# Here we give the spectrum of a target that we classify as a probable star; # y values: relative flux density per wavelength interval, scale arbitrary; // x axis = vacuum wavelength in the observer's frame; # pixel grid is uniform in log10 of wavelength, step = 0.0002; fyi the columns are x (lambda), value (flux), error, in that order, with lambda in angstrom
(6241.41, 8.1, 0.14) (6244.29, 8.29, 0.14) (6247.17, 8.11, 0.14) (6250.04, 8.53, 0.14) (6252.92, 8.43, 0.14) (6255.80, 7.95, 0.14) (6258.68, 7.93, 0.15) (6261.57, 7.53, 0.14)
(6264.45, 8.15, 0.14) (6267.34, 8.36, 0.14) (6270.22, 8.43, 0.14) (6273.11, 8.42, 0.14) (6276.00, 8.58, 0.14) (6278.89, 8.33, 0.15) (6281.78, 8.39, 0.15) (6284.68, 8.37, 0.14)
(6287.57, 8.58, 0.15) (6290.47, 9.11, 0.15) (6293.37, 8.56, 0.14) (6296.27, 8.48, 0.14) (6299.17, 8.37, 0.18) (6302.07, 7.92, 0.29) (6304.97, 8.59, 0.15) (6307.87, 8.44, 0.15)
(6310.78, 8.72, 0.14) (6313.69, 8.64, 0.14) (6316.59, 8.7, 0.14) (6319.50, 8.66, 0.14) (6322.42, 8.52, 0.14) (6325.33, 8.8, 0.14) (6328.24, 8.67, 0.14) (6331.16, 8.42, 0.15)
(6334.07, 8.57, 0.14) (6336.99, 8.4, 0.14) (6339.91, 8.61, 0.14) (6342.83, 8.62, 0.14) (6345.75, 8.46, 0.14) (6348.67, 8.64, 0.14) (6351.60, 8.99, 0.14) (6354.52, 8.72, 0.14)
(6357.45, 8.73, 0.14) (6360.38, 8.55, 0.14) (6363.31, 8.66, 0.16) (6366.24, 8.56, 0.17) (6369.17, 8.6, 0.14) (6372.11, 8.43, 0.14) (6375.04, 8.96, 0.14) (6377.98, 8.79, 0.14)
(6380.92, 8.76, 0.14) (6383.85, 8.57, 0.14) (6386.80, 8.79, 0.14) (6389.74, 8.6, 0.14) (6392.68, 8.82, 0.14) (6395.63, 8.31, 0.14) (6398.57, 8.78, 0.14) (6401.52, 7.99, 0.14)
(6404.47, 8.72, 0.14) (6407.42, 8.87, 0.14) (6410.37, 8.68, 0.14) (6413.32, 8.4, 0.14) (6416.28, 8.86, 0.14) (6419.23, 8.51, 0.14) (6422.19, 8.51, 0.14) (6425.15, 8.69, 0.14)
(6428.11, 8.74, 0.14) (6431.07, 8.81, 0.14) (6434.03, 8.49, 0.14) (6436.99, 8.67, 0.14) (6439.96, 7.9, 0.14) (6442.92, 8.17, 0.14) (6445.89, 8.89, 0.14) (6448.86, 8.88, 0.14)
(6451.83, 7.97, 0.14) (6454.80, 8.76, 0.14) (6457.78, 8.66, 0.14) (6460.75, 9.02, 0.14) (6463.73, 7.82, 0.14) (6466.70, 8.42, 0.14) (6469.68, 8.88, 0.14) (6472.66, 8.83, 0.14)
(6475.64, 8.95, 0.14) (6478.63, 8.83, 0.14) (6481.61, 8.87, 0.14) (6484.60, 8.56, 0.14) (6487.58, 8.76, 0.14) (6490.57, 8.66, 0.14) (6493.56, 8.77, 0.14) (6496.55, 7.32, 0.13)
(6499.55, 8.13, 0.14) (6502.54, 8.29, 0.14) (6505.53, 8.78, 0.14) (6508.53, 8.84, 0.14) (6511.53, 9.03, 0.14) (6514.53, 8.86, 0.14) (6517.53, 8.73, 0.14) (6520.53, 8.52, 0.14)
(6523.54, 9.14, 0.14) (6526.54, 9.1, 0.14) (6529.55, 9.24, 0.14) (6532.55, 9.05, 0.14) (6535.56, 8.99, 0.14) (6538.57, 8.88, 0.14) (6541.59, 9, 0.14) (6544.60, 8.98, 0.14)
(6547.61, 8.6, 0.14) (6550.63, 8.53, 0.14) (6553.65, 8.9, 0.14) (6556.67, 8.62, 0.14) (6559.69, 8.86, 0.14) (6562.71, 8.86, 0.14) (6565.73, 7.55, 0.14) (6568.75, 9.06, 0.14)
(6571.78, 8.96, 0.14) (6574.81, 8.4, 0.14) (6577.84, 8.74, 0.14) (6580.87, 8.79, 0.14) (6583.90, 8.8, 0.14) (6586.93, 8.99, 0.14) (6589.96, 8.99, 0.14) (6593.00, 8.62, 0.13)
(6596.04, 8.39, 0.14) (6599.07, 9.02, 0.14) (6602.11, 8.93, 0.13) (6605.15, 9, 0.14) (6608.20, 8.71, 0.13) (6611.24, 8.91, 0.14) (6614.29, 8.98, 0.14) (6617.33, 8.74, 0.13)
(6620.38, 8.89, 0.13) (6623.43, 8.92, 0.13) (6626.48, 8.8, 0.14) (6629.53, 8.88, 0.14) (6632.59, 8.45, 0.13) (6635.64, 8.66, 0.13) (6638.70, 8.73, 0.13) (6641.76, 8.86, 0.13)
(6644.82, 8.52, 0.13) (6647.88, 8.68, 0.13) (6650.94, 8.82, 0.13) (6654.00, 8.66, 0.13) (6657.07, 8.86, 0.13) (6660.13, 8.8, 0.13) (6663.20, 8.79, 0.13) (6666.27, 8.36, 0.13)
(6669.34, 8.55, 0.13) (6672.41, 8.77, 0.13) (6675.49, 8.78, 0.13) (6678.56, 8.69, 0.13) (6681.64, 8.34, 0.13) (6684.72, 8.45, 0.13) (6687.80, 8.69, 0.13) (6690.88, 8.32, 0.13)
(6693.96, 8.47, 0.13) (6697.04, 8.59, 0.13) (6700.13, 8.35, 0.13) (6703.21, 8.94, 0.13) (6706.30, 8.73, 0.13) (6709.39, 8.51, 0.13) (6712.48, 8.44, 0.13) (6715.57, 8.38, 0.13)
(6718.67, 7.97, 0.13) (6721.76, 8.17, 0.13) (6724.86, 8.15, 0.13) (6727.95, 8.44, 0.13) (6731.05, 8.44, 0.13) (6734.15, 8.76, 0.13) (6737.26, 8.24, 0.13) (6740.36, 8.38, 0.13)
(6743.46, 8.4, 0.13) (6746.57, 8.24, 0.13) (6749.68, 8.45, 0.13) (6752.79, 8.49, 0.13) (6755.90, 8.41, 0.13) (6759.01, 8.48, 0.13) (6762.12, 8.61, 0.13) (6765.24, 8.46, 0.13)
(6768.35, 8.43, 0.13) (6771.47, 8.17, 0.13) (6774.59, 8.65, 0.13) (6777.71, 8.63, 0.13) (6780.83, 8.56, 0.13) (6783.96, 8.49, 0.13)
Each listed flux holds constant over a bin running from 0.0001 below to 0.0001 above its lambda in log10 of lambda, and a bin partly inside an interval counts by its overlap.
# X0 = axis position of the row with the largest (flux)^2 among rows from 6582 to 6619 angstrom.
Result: 6599.07 angstrom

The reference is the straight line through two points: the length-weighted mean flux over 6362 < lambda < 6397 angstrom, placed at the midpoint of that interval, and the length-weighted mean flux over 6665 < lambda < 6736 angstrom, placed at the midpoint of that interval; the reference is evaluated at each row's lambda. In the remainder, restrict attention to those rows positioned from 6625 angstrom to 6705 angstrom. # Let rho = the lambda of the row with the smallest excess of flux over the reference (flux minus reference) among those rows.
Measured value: 6690.88 angstrom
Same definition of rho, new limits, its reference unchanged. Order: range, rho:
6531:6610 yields 6565.73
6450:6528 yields 6496.55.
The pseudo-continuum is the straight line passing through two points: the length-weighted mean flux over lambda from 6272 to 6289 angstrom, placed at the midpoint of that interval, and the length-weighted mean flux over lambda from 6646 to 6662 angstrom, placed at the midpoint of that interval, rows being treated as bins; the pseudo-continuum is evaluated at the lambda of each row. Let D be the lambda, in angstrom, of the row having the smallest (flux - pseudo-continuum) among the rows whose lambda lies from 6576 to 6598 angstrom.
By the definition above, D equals 6596.04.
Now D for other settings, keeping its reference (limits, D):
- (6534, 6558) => 6550.63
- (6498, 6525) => 6499.55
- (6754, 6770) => 6755.90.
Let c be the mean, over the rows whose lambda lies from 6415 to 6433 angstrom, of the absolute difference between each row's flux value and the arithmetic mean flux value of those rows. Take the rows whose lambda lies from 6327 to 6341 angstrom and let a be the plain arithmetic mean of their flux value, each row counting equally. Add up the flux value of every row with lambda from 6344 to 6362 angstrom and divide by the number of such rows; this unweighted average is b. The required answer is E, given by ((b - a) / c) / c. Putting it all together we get 11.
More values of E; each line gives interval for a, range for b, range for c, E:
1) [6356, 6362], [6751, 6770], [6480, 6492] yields -15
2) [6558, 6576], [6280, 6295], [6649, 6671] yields -1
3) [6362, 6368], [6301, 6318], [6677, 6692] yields -5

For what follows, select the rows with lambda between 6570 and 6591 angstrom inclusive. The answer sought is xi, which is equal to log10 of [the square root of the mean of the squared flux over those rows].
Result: 0.945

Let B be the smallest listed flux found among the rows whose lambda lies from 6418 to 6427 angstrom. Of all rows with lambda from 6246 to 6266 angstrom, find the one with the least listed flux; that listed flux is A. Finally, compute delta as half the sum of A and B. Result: 8.0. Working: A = 7.53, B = 8.51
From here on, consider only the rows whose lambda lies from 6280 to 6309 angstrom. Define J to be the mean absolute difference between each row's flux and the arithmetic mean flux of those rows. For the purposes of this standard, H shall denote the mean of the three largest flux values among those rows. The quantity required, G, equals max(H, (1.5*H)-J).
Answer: 13.0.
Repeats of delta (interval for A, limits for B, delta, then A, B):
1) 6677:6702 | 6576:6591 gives 8.5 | 8.32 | 8.74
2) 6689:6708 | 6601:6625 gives 8.5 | 8.32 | 8.71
